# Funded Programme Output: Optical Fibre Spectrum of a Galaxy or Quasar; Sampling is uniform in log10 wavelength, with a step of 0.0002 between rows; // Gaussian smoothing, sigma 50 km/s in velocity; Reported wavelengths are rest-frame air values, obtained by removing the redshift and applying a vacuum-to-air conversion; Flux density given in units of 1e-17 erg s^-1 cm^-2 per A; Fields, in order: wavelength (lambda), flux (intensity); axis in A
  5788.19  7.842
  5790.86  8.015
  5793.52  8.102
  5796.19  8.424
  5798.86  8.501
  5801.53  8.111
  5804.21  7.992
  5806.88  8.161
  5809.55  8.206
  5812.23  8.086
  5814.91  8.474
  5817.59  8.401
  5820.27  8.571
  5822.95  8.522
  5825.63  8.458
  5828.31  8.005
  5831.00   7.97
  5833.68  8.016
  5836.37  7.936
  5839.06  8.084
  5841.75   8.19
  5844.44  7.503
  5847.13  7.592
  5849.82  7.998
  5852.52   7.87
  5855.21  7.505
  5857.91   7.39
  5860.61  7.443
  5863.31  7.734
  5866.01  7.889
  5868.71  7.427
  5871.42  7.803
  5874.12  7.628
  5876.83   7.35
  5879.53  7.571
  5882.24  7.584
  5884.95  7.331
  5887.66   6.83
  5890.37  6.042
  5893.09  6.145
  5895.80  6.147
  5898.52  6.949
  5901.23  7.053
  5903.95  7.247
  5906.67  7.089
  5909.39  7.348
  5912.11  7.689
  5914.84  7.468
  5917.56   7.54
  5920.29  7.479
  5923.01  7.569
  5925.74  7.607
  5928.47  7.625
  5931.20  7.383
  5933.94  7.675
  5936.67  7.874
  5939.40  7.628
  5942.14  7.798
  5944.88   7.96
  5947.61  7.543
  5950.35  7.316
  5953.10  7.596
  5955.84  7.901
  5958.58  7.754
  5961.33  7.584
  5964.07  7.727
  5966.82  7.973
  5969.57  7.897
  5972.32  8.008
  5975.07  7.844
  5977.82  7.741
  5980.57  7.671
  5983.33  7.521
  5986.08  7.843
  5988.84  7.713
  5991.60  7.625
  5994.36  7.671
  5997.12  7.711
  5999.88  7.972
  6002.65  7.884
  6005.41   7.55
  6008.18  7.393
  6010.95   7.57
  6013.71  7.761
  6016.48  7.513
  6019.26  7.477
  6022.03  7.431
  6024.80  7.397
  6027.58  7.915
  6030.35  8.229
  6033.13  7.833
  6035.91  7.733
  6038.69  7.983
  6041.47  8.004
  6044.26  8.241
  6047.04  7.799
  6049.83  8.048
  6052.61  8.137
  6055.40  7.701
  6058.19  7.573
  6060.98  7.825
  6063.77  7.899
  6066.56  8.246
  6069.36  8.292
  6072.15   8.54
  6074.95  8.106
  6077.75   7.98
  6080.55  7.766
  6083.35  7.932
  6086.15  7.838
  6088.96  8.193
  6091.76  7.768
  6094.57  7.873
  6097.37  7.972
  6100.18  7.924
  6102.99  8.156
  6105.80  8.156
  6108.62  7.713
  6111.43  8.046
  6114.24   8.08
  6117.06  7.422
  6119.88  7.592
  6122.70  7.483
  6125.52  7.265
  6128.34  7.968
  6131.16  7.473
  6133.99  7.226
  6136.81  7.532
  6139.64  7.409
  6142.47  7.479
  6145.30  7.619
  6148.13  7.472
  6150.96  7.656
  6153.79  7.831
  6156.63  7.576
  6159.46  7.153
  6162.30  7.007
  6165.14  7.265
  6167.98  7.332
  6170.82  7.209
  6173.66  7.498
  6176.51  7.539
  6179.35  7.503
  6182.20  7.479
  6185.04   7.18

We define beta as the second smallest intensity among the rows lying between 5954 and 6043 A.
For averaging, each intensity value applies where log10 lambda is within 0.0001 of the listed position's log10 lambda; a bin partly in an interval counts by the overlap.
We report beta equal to 7.397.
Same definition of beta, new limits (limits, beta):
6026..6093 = 7.701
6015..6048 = 7.431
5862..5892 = 6.83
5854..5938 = 6.145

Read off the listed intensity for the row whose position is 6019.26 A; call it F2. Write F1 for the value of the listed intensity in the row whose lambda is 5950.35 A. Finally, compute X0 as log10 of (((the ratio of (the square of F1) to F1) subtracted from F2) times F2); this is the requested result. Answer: 0.08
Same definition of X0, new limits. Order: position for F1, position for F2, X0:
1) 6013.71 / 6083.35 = 0.13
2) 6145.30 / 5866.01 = 0.33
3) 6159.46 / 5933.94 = 0.60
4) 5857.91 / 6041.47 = 0.69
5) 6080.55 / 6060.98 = -0.34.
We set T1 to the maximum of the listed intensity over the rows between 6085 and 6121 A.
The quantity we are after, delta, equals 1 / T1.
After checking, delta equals 0.122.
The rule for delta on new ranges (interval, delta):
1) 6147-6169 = 0.128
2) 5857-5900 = 0.127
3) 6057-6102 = 0.117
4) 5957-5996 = 0.125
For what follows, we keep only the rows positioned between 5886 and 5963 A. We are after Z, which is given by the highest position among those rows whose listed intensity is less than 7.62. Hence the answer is 5961.33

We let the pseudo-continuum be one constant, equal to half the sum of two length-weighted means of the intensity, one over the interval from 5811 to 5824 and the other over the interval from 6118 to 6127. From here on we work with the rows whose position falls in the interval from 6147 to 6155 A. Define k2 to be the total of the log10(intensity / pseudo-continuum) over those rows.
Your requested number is -0.046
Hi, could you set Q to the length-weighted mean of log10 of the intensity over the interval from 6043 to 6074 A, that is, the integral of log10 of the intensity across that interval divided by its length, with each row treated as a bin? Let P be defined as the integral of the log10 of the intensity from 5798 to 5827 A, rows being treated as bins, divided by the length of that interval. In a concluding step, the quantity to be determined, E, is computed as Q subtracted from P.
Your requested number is 0.015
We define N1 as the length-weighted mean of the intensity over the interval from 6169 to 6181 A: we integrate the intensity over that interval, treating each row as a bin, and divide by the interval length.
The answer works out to 7.43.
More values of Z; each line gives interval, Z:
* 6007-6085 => 6058.19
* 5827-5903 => 5901.23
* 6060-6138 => 6136.81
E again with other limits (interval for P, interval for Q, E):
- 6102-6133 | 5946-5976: 0.000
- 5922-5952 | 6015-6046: -0.009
